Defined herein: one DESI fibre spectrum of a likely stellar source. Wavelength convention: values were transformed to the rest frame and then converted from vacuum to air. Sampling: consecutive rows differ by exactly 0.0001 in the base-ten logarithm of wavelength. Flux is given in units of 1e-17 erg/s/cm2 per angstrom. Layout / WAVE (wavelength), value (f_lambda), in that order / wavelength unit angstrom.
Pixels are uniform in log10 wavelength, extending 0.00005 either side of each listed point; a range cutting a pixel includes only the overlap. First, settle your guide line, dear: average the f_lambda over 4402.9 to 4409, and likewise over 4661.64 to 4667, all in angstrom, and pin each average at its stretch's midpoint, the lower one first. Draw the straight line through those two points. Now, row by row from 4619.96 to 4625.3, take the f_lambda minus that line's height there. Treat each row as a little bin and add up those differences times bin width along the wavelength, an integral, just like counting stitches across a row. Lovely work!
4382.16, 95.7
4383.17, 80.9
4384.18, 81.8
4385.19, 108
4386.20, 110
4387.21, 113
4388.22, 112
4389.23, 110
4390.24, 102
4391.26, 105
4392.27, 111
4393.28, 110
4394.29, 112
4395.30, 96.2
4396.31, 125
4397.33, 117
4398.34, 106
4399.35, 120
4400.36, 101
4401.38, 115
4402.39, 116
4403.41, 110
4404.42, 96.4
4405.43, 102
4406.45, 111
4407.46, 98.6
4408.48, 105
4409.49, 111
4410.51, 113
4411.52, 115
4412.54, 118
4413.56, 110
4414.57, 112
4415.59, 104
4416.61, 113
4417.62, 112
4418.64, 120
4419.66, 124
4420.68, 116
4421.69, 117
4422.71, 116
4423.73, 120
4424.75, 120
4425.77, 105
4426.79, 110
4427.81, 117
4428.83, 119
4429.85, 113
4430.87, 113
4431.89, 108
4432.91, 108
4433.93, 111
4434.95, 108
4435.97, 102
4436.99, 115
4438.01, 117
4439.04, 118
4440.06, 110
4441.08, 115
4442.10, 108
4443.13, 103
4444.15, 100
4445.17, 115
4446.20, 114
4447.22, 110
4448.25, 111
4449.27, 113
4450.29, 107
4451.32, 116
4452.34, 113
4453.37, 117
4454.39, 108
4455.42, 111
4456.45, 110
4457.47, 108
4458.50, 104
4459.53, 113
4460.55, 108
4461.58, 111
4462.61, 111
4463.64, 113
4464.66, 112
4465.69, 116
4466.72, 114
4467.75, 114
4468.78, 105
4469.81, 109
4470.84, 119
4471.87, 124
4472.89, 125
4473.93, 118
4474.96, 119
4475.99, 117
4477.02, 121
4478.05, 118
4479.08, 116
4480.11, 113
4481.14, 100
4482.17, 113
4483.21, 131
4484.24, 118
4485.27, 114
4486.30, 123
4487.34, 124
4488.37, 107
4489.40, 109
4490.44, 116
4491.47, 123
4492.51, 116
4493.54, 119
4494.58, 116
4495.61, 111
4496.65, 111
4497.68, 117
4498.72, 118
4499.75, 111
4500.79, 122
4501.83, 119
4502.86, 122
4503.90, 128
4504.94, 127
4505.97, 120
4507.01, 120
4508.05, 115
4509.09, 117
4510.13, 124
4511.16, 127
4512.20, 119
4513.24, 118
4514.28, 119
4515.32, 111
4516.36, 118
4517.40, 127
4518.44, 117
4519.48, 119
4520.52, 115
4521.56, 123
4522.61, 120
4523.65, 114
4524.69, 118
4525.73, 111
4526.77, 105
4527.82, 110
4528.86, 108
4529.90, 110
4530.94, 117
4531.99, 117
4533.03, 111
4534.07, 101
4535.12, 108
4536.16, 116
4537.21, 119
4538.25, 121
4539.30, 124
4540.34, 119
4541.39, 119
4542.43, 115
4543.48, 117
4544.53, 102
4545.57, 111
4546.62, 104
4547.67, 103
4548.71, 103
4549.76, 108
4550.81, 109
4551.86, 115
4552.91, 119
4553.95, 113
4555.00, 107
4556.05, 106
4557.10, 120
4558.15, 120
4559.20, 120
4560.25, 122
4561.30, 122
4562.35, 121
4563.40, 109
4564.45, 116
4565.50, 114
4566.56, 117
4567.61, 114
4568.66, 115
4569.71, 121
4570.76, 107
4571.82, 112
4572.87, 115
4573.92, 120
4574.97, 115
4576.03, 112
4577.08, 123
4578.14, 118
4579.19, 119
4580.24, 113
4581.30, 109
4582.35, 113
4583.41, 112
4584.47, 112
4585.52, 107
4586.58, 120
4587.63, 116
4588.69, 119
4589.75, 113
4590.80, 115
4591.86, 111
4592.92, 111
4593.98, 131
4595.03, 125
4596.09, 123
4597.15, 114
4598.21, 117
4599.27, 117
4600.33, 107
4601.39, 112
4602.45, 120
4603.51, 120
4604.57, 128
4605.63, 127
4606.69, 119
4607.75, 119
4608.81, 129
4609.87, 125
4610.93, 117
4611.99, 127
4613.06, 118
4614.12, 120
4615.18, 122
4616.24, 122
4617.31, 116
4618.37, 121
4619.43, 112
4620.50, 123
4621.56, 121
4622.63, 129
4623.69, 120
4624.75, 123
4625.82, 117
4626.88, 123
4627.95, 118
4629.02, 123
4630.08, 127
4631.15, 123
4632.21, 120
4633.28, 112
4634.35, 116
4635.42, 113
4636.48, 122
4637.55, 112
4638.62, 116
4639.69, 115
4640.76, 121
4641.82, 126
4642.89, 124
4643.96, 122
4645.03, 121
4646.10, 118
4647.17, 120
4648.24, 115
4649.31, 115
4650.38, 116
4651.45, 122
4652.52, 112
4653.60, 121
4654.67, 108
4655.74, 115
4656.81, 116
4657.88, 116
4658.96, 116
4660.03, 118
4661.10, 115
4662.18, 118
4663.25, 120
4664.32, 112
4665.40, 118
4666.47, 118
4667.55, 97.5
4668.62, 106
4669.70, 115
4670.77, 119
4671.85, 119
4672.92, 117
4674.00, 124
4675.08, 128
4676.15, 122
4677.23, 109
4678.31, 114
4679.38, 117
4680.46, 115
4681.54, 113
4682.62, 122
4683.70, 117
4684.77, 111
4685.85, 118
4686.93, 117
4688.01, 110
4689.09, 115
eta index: 43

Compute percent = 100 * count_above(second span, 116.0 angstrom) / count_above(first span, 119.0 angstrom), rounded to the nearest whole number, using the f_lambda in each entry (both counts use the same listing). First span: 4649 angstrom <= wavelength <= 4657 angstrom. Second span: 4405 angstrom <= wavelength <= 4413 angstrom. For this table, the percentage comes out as 50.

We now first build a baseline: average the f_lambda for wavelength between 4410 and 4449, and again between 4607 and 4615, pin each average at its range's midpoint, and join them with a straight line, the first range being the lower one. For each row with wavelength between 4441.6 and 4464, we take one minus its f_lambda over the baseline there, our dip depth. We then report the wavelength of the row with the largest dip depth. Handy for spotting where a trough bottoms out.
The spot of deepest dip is 4444.15 angstrom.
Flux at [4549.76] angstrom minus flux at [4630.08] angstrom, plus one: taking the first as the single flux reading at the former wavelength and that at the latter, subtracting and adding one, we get -18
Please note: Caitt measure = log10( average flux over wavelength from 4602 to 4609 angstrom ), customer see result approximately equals 2.090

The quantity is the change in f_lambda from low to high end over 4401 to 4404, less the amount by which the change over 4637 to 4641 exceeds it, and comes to -19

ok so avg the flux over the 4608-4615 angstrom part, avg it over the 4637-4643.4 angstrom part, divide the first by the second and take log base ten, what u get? 0.013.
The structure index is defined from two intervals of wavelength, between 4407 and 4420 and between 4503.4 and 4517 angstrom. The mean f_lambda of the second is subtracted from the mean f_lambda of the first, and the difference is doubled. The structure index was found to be -17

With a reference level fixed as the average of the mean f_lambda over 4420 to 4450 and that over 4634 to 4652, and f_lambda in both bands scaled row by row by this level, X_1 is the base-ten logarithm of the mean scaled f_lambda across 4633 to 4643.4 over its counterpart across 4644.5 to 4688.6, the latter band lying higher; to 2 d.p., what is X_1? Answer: 0.01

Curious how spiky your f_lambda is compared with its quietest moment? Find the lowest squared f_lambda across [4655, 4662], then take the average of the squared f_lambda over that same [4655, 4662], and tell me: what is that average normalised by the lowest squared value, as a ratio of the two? 1.02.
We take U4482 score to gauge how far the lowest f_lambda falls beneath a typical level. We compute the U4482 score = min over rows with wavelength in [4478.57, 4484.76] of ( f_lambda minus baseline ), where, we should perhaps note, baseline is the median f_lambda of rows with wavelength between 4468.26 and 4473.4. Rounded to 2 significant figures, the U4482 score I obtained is -19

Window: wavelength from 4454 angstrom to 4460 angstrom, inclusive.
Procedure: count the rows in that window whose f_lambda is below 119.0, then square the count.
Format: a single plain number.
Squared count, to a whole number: 36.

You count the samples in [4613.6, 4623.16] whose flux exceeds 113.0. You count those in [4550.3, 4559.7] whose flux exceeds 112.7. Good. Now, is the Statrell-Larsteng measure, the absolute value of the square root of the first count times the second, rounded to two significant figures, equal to 6.9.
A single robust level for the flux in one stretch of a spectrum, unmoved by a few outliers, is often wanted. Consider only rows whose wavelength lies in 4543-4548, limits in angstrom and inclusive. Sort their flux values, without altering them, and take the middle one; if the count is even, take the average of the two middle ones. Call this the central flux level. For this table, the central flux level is 104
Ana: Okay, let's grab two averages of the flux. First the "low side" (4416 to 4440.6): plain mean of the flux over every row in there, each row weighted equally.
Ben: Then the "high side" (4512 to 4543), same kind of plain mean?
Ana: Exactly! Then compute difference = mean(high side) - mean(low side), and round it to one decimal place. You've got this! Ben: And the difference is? 1.8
